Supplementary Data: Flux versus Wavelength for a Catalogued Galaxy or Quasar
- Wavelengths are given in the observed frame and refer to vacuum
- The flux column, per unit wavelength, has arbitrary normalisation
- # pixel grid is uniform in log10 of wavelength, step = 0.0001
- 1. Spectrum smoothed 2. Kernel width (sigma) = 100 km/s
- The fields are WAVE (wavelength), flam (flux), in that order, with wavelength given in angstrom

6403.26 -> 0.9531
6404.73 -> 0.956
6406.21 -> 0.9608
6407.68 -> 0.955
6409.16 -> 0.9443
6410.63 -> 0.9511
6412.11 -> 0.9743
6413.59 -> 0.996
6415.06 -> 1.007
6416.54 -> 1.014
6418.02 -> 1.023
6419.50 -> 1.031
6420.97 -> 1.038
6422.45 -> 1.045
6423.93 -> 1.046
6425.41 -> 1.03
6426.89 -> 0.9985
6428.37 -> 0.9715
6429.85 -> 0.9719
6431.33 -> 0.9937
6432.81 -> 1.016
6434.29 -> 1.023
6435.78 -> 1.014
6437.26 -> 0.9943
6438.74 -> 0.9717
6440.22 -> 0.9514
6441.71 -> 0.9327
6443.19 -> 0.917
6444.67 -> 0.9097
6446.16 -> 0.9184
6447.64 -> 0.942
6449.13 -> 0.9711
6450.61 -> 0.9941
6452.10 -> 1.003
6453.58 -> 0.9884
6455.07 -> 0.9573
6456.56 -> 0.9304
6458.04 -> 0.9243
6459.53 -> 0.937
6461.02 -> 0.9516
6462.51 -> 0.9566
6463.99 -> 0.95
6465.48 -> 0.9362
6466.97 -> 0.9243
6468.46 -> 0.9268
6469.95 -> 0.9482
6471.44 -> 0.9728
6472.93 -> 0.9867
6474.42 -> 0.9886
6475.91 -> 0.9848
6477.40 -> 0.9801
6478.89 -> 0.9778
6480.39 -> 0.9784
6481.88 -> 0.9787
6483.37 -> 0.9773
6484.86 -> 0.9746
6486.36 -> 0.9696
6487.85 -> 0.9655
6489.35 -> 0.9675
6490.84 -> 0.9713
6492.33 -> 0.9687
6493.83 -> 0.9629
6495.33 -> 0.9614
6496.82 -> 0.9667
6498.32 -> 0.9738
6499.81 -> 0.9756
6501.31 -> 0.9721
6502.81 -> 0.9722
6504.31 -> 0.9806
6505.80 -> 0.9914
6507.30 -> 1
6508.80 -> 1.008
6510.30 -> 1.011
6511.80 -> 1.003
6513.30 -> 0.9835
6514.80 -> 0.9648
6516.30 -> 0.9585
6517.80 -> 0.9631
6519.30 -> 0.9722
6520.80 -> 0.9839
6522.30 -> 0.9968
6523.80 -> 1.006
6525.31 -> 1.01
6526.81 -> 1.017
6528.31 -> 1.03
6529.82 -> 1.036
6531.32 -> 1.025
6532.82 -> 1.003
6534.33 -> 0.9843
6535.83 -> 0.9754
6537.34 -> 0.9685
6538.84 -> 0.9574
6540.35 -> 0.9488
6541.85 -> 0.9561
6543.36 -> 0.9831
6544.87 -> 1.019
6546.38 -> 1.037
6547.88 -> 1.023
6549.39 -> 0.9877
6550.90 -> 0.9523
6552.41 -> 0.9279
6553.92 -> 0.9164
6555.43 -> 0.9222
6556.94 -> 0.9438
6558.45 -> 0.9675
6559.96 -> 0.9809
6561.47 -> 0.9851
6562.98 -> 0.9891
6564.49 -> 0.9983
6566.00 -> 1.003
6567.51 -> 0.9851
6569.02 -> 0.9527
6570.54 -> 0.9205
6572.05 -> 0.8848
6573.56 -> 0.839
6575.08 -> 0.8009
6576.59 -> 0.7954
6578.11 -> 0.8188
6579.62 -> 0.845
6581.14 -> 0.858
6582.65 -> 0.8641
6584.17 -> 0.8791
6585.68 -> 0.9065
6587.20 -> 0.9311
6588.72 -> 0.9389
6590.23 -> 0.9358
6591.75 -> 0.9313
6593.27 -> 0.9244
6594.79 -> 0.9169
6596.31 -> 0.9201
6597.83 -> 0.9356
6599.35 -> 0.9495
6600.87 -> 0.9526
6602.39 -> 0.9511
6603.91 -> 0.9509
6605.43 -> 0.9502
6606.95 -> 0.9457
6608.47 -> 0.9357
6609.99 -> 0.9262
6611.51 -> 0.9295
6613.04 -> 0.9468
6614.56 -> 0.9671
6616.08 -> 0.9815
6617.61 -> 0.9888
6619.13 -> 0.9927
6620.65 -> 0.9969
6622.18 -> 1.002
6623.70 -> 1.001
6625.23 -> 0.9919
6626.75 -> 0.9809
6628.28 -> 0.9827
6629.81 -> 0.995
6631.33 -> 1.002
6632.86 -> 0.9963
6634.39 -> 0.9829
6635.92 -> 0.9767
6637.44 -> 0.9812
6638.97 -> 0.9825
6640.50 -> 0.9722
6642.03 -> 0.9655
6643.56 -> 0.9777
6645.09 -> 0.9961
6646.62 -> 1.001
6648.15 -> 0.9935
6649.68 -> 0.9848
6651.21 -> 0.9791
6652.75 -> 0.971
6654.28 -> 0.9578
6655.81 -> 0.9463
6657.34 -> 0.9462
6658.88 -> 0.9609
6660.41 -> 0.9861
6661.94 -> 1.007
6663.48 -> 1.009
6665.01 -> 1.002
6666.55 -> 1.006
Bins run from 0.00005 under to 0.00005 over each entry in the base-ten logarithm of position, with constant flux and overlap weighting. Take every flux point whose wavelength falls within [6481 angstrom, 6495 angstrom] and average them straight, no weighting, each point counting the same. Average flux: 0.97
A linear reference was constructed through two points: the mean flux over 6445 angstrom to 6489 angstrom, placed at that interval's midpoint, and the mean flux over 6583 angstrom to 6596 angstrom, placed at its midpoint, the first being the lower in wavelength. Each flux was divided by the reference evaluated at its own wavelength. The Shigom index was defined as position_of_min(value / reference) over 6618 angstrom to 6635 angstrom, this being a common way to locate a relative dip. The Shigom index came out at 6626.75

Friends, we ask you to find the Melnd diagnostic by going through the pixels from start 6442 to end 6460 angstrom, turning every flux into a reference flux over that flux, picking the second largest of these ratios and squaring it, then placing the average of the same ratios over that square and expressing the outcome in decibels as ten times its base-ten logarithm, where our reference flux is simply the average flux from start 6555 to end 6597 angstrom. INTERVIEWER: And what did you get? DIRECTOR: -0.1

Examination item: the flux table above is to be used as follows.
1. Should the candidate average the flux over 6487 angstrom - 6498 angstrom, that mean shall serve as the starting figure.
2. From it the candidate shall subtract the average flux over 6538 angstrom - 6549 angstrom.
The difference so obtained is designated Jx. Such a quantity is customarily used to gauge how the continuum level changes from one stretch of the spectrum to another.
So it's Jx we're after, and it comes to -0.023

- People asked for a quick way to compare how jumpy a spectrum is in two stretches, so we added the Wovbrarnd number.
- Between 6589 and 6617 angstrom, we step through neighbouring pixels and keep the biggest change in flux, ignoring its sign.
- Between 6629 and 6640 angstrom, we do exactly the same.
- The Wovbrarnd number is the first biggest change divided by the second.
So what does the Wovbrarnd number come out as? 1.51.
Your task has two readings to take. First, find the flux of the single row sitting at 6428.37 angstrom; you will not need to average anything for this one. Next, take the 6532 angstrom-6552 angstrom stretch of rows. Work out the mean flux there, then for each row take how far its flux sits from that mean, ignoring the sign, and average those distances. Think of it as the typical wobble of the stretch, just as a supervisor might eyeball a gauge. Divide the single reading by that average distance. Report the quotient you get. 43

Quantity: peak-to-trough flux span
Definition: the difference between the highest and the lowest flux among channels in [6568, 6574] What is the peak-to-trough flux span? 0.11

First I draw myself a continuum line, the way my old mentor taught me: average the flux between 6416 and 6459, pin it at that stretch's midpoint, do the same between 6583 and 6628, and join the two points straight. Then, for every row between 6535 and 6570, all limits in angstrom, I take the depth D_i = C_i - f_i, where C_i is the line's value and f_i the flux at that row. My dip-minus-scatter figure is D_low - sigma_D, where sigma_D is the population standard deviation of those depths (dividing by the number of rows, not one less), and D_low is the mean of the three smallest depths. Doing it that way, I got -0.10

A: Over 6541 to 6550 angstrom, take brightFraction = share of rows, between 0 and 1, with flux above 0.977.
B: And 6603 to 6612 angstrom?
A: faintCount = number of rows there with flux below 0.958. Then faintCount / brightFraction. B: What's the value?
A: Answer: 7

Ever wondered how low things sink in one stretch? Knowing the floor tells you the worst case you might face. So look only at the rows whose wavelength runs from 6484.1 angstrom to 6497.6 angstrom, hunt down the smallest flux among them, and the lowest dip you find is 0.9614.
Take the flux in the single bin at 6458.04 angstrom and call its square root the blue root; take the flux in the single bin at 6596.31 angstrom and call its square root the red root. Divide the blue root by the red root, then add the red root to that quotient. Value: 1.96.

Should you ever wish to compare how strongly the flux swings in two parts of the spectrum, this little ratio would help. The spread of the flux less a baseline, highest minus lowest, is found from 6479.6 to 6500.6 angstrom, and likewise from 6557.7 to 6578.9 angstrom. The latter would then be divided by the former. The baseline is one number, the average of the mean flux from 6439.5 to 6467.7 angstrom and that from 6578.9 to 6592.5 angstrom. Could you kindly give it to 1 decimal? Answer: 12.0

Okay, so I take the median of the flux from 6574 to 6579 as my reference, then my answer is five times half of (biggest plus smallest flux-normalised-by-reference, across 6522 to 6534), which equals 6.35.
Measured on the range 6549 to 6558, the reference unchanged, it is 5.94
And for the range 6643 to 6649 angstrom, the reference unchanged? 6.18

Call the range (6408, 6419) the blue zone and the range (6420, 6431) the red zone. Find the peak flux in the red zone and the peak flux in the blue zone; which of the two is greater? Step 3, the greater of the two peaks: 1.05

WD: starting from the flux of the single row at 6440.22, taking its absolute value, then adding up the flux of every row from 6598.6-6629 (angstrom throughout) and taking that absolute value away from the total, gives 18.37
